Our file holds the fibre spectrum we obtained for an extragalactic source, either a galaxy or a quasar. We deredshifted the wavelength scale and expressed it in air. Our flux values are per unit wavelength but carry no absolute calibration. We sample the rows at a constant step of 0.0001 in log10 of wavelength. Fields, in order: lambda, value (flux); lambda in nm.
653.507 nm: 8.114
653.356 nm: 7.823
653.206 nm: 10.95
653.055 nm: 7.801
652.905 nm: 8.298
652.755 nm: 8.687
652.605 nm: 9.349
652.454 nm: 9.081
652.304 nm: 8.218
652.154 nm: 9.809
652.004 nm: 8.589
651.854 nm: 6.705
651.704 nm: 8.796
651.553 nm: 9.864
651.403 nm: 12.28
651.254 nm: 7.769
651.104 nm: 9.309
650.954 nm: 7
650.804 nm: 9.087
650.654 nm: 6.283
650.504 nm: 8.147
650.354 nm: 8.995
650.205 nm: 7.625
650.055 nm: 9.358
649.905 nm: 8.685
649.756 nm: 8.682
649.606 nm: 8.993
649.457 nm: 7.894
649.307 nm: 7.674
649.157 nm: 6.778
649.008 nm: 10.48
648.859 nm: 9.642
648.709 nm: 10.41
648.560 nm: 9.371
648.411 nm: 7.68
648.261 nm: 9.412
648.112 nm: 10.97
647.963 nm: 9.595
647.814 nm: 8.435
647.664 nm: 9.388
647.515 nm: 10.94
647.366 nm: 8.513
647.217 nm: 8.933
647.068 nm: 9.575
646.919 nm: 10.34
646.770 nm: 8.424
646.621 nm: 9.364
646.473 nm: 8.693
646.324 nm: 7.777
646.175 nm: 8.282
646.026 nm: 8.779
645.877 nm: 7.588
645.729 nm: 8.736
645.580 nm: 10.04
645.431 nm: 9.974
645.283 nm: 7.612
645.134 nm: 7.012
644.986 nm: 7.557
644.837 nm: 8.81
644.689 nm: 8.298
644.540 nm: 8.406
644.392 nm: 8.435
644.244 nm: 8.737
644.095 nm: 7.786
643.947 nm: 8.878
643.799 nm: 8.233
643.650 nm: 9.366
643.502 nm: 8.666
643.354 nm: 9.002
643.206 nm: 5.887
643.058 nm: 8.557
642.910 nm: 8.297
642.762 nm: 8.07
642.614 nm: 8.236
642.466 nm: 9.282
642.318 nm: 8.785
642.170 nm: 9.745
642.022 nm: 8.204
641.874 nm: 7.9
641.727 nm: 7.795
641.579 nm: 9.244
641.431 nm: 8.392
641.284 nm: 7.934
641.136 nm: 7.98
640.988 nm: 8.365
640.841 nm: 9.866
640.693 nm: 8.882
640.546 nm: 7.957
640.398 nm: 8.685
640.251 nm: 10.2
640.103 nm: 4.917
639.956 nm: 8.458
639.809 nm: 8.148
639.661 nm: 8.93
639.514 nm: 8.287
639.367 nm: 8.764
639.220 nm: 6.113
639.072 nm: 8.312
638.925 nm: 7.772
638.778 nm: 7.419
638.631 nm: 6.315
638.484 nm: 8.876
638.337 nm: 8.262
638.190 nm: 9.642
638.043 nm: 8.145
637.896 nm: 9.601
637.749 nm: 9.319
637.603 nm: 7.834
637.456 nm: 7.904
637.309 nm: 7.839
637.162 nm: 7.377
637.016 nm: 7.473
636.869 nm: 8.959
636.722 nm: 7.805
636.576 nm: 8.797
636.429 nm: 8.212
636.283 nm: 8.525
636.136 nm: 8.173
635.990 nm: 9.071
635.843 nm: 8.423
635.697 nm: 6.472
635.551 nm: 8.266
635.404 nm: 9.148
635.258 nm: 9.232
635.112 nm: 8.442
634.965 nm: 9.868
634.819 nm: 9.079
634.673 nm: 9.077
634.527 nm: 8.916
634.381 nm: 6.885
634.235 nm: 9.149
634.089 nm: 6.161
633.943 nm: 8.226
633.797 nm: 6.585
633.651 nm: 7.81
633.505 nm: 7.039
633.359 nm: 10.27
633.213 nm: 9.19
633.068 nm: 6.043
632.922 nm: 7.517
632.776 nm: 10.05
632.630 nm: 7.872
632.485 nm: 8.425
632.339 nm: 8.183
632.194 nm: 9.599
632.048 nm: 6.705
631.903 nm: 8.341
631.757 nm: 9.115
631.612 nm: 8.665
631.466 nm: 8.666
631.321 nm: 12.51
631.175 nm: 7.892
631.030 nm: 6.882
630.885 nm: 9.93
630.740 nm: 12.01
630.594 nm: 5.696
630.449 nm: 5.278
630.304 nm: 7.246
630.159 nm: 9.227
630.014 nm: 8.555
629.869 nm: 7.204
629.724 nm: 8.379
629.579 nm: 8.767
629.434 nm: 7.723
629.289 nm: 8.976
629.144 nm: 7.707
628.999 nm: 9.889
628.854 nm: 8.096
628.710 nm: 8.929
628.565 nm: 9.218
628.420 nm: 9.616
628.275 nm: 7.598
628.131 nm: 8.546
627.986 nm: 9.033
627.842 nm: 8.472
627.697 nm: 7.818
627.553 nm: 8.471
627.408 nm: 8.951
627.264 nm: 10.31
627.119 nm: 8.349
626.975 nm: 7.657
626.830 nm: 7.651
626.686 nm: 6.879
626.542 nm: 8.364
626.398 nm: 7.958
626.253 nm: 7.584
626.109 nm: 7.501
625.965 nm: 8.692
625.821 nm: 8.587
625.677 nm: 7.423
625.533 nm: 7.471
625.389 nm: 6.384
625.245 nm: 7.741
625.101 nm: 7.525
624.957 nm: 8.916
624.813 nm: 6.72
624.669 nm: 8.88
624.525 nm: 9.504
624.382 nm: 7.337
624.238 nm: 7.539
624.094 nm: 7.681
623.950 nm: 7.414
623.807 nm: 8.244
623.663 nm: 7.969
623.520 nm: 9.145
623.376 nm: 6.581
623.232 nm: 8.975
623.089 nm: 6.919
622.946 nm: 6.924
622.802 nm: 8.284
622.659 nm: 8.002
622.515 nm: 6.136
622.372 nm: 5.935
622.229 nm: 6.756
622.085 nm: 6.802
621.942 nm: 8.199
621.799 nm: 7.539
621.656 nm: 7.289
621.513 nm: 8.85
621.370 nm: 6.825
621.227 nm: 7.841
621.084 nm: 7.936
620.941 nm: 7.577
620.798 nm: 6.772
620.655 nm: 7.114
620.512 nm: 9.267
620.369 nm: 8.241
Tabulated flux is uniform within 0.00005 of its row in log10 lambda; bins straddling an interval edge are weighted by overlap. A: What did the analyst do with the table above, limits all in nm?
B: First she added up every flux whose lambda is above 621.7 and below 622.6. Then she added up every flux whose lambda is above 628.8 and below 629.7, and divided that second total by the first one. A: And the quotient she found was 1.24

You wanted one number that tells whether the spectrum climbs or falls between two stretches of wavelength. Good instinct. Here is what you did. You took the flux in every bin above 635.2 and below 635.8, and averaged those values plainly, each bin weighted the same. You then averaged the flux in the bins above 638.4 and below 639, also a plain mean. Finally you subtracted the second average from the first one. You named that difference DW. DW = 0.7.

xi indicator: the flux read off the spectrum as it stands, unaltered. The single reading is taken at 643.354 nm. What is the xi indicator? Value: 9.002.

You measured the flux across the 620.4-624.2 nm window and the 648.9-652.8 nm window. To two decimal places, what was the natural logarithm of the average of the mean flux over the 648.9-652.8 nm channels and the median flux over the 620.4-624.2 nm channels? 2.09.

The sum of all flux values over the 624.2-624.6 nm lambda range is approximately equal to 24.4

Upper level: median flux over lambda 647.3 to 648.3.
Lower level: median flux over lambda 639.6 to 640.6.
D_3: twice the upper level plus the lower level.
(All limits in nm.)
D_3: 27.3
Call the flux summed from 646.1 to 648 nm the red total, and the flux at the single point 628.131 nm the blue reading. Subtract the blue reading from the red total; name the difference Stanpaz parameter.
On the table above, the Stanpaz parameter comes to 110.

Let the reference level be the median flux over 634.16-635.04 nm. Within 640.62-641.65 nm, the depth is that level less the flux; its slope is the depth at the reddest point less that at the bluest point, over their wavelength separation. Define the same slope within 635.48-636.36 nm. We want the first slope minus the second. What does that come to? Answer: 0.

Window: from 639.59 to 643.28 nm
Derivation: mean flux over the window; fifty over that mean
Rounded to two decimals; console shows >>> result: 5.99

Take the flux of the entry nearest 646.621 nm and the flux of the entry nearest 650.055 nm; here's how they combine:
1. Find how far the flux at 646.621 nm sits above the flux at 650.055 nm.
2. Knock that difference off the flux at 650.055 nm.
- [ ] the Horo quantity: 9.4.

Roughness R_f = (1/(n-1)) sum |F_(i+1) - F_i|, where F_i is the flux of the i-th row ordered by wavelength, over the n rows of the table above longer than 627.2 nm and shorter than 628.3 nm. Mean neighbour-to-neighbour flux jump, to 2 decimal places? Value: 0.73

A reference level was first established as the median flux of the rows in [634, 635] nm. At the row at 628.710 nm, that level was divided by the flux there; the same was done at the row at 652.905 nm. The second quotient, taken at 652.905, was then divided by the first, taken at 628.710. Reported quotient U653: 1.08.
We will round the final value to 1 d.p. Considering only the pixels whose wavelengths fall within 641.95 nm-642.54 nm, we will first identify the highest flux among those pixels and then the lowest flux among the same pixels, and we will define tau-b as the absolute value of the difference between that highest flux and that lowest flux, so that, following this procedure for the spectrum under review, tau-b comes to 1.5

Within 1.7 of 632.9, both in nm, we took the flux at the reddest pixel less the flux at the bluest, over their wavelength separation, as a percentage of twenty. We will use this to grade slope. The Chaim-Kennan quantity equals -5.6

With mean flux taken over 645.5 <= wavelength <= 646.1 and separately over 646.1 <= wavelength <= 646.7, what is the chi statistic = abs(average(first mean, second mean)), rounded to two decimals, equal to 8.66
